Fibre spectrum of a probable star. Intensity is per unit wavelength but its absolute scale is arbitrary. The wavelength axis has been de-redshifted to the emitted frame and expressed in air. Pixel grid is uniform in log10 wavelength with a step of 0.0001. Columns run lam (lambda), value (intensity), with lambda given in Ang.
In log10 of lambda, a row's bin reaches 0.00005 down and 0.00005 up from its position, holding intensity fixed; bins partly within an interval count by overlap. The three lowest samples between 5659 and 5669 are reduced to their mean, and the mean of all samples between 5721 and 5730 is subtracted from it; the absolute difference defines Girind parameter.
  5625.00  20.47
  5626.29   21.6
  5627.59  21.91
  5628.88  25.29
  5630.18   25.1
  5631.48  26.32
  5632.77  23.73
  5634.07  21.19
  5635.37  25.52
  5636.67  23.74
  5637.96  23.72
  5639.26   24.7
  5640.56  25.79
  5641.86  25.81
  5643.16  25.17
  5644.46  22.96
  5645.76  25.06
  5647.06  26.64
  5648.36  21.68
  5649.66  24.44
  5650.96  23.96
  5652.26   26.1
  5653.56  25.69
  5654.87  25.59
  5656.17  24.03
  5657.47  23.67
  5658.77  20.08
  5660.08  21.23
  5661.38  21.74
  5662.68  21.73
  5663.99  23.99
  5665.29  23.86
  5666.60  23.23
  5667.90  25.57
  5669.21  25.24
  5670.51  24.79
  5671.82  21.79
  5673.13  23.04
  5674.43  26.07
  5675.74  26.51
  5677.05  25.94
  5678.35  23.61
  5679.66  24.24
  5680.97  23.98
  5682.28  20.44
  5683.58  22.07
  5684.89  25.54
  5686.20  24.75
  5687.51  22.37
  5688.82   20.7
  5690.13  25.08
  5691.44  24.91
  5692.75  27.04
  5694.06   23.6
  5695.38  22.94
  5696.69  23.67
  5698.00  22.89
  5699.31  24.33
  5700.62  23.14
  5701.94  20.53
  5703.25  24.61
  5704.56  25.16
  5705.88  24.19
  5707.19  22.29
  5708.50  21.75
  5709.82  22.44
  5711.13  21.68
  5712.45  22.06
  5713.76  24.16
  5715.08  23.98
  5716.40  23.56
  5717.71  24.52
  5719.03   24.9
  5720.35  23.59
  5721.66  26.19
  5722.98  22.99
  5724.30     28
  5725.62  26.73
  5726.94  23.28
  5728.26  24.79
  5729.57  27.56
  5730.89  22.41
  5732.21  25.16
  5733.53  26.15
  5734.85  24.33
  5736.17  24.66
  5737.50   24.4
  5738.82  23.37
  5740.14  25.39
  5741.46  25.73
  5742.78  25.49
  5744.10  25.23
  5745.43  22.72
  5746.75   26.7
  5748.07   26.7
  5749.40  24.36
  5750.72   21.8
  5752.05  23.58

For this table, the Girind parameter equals 4.1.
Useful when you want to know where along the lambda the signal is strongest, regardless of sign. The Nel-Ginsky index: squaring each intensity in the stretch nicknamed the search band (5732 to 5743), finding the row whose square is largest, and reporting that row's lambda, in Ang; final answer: 5733.53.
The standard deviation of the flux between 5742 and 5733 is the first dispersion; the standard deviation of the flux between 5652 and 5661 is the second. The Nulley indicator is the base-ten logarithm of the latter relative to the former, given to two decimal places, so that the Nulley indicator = 0.39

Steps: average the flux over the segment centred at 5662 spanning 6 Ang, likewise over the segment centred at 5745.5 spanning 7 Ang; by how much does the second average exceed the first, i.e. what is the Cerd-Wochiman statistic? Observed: 3.2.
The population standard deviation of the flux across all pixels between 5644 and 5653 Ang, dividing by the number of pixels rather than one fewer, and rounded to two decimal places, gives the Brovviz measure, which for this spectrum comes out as 1.60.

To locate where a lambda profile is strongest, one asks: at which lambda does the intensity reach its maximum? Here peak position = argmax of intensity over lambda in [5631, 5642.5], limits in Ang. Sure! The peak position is 5631.48 Ang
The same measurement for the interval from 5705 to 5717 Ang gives 5705.88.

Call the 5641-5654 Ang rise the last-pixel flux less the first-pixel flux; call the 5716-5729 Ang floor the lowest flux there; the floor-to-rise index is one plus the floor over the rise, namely -191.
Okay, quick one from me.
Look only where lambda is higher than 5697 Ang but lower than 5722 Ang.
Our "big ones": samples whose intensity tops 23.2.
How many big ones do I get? 11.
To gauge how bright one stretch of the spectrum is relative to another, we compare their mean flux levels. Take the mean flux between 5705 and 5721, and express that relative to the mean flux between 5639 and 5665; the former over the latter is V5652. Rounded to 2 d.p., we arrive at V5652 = 0.97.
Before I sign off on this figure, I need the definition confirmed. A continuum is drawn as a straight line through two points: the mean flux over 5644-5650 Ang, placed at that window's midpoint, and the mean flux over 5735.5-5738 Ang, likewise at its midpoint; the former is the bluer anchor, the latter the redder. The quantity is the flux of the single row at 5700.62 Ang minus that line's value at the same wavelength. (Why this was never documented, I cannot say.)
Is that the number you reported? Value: -1.2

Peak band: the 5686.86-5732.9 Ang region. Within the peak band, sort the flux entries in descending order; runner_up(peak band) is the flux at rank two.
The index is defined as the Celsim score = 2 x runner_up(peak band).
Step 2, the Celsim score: 55.1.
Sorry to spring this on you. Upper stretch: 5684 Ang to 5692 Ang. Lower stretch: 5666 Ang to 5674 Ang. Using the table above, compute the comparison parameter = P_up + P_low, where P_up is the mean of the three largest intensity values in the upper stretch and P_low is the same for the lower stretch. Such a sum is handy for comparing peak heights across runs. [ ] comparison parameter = 50.4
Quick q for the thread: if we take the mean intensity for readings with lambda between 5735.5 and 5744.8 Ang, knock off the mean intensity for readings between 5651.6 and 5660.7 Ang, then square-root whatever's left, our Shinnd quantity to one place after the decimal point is 1.1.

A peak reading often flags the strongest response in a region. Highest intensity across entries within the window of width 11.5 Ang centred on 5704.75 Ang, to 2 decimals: 25.16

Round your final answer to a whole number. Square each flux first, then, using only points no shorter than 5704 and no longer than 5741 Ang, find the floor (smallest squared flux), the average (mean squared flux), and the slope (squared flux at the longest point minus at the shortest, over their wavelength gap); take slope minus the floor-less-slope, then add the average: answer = 123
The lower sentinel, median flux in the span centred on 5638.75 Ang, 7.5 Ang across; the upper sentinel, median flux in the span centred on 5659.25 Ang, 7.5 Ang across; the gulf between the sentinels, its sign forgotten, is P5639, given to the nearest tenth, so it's 3.4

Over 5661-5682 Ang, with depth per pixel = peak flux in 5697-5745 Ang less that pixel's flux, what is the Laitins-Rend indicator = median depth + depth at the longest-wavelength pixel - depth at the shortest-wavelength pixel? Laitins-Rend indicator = 1.8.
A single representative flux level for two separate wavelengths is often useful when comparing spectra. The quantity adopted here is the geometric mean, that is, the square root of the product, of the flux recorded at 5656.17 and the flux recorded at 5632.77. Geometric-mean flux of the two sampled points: 23.9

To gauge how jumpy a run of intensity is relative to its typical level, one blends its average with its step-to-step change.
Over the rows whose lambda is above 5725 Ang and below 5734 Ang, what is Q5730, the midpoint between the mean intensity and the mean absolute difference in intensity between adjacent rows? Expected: 14.0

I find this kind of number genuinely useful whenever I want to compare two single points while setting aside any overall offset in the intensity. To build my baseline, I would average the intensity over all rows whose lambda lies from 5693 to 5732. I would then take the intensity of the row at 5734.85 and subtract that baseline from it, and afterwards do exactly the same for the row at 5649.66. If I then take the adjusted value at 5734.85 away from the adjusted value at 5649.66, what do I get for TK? 0.1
